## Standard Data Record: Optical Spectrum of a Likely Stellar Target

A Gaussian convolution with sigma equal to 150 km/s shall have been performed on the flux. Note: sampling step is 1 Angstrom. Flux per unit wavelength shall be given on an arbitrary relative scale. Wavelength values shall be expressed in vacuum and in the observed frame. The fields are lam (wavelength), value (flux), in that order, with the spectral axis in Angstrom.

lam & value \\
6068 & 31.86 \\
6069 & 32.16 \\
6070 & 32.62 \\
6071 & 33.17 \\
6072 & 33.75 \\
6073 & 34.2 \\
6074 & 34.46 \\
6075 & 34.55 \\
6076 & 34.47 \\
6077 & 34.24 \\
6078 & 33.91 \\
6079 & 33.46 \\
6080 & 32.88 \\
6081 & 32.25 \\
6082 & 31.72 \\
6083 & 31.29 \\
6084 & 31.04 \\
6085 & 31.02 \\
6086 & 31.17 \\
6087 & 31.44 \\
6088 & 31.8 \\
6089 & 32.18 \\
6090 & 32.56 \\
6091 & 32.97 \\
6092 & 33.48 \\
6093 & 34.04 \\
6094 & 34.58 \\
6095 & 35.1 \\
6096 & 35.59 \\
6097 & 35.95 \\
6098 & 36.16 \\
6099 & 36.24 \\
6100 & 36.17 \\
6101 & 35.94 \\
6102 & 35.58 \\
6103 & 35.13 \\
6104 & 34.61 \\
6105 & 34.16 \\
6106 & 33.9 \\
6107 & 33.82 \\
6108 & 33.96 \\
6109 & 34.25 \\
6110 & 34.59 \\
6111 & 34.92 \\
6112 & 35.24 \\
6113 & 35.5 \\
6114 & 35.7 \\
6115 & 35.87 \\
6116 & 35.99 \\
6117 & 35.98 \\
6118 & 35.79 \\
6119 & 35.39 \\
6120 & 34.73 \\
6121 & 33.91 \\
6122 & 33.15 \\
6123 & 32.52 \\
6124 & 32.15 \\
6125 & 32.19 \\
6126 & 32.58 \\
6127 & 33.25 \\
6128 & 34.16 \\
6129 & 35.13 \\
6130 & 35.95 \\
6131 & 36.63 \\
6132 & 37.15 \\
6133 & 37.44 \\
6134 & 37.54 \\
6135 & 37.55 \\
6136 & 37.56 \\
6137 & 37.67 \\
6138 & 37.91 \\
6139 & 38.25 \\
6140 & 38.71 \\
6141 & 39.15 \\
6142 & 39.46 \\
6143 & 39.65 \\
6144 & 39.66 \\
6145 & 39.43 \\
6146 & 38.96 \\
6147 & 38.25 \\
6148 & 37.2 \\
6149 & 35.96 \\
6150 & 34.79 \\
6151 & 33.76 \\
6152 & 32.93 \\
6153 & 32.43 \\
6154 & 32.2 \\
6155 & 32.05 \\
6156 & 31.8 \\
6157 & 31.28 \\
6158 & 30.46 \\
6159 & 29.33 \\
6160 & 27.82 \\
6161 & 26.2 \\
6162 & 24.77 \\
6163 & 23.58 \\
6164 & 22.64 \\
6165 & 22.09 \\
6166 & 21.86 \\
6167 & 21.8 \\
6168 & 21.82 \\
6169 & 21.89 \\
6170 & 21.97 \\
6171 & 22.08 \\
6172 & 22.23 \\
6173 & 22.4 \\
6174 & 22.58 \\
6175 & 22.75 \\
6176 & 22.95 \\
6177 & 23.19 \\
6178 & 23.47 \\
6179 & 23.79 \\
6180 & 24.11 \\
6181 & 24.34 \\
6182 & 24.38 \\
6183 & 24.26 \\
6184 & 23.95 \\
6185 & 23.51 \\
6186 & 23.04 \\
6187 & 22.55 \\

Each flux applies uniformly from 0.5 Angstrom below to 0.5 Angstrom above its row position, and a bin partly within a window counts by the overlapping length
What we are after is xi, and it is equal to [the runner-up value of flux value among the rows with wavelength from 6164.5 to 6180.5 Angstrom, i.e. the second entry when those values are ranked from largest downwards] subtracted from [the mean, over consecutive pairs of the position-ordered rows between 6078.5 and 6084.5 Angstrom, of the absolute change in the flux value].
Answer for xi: -23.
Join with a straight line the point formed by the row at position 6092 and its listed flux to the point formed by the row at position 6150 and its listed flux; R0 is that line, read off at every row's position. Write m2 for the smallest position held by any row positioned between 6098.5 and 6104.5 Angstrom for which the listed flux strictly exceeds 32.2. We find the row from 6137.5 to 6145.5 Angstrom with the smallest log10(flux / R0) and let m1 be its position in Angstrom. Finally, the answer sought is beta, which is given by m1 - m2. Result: 39 Angstrom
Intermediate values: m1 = 6138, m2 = 6099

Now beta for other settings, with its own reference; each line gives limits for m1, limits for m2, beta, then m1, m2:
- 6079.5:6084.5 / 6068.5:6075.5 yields 14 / 6084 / 6070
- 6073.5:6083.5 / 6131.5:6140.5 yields -49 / 6083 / 6132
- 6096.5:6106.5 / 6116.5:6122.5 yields -11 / 6106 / 6117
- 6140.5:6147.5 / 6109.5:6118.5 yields 37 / 6147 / 6110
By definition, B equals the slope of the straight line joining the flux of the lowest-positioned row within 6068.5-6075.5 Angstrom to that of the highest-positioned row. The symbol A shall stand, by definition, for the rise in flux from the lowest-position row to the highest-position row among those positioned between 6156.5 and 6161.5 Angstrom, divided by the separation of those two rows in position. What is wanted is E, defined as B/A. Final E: -0.3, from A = -1.3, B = 0.40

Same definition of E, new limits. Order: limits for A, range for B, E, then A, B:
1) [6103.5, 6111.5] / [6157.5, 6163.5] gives -31.1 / 0.0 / -1.38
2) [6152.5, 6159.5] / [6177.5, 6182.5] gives -0.4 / -0.5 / 0.23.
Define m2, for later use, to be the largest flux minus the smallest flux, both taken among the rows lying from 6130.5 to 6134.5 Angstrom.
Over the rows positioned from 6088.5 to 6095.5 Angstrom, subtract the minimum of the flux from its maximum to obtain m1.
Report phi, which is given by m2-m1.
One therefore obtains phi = -2.0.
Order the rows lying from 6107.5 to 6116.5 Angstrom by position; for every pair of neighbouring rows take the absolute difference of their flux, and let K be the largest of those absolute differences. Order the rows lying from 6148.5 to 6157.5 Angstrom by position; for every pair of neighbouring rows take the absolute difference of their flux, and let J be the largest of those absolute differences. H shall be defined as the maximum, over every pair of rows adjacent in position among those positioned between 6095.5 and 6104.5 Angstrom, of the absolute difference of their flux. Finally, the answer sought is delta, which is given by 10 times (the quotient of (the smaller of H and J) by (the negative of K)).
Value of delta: -15.3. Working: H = 0.52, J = 1.17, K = 0.34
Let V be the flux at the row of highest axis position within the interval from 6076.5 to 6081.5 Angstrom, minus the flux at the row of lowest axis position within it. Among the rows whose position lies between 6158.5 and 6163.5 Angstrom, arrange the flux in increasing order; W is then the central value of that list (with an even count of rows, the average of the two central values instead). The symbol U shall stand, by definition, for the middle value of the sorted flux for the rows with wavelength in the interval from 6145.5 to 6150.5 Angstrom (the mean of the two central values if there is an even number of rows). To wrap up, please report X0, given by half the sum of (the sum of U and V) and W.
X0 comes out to 31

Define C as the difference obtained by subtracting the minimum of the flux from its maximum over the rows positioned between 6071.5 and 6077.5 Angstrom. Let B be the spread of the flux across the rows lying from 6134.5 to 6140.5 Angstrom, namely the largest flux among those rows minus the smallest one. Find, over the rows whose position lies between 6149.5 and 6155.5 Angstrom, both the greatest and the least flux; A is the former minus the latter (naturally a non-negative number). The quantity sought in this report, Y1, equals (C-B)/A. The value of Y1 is -0.1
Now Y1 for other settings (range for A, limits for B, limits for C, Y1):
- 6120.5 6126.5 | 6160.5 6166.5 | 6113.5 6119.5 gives -2.1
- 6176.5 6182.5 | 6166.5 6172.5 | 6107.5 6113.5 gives 0.9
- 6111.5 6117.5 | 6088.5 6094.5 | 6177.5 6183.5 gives -2.0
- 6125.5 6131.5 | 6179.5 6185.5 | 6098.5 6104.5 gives 0.2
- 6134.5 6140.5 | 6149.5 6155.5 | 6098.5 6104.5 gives -1.0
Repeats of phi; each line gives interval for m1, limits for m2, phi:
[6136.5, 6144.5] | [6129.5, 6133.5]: -0.5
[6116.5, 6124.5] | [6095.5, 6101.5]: -3.2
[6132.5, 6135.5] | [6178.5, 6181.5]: 0.4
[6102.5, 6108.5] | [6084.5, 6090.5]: 0.2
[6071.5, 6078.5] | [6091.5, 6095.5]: 0.8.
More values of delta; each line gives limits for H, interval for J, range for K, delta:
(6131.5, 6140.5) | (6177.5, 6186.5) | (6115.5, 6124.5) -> -5.6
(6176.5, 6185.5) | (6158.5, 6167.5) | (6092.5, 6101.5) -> -8.1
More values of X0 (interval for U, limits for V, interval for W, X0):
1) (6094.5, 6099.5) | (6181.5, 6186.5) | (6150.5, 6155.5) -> 34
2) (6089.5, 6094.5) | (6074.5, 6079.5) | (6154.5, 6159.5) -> 32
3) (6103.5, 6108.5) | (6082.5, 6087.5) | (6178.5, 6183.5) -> 29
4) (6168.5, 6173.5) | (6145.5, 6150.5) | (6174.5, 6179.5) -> 21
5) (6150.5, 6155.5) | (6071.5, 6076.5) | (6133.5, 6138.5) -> 35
